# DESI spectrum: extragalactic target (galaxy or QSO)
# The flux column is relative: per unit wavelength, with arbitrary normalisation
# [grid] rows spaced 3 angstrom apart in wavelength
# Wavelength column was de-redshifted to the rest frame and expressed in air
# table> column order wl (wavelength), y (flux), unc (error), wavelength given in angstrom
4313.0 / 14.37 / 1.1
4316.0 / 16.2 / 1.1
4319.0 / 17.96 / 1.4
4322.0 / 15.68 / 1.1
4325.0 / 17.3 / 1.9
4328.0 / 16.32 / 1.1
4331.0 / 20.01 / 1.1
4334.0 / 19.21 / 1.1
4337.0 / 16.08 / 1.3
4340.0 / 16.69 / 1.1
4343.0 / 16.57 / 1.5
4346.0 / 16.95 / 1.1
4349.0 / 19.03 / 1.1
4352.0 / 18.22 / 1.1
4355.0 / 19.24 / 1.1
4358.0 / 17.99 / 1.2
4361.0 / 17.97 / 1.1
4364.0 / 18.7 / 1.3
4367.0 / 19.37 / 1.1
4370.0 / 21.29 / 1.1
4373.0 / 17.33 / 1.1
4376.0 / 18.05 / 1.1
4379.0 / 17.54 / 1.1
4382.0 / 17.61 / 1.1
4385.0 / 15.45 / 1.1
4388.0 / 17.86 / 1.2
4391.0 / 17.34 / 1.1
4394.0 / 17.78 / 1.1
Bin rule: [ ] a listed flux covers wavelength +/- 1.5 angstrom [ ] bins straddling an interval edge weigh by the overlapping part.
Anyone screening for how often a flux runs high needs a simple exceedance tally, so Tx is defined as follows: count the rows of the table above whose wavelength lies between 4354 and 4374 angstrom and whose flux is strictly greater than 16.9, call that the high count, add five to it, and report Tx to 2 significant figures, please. 12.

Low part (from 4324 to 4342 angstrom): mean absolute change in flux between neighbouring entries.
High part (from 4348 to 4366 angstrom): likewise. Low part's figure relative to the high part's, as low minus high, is 1.1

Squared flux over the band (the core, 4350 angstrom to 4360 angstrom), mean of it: 342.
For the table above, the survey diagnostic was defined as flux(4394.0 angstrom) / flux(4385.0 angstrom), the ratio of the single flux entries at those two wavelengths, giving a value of 1.15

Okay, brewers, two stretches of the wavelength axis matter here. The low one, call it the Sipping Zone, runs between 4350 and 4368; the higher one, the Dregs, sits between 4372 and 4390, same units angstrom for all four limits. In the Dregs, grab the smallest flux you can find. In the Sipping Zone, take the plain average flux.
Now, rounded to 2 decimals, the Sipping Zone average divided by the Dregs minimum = 1.20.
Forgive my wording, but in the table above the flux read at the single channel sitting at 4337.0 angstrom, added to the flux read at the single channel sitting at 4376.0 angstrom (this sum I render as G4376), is 34.1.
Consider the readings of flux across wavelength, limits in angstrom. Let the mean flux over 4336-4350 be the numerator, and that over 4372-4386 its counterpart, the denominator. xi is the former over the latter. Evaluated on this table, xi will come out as 0.99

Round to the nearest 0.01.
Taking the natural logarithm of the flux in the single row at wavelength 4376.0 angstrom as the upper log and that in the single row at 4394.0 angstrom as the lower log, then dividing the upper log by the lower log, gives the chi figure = 1.01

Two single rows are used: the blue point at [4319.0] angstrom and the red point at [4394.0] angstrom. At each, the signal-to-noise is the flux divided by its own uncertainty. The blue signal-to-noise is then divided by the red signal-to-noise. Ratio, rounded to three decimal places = 0.794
